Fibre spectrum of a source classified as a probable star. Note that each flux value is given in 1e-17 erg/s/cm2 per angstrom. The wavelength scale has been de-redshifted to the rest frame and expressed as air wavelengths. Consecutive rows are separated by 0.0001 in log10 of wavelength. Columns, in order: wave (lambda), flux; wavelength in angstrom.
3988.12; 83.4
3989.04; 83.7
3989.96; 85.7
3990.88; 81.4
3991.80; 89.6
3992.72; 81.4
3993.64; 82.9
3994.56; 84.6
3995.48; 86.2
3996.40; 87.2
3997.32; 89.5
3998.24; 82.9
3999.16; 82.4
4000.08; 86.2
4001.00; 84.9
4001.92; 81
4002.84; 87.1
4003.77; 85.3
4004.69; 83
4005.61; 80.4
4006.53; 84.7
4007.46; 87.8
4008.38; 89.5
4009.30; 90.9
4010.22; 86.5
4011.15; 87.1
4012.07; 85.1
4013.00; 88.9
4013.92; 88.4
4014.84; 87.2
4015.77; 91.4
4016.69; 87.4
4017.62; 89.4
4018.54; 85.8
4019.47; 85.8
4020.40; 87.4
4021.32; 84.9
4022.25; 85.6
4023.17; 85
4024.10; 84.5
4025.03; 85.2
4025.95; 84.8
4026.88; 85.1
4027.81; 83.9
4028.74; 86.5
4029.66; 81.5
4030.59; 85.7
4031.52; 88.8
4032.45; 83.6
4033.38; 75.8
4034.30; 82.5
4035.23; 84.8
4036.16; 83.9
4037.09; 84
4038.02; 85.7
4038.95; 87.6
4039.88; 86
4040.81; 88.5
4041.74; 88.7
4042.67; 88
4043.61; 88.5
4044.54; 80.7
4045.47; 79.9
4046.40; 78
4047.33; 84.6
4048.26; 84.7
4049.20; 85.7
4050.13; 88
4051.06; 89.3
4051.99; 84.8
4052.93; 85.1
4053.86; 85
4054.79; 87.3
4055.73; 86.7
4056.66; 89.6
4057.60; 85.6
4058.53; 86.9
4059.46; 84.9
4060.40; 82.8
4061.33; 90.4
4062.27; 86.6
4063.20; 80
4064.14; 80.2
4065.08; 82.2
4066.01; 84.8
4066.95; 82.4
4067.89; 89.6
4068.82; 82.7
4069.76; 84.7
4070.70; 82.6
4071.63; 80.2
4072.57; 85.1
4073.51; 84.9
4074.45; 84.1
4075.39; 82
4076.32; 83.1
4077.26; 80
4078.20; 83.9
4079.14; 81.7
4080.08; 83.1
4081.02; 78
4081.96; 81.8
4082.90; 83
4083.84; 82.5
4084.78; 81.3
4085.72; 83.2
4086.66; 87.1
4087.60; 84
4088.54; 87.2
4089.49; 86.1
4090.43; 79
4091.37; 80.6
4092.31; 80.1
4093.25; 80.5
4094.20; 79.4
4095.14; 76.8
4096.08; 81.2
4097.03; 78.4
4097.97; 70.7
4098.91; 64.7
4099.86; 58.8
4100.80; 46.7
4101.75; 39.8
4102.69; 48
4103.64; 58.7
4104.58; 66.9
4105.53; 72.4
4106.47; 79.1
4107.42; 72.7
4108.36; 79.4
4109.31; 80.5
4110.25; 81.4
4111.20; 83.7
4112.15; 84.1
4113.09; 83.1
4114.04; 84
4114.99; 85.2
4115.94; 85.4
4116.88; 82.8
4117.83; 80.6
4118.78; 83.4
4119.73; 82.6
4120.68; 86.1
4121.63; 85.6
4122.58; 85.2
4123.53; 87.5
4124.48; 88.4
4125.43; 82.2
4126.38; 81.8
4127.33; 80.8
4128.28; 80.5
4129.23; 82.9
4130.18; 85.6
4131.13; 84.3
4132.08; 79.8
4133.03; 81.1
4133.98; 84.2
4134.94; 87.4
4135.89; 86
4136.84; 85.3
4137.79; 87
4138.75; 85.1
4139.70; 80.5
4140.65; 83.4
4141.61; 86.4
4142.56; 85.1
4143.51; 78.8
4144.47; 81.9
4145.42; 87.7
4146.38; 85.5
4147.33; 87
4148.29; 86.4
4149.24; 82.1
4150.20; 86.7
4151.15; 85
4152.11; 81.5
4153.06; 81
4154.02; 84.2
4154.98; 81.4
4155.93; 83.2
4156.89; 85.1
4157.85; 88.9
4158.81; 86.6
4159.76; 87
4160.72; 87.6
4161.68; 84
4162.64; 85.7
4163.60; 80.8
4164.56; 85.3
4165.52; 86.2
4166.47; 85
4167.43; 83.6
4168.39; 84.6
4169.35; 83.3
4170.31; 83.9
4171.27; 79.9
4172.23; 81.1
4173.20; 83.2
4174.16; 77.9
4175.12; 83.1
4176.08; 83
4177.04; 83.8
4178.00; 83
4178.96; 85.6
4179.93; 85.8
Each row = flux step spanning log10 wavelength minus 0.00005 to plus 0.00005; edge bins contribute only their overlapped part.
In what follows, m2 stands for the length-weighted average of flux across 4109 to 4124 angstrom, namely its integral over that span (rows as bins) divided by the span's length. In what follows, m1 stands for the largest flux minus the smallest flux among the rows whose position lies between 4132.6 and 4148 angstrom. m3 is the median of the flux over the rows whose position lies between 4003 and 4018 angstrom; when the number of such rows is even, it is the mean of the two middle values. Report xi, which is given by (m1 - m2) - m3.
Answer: -162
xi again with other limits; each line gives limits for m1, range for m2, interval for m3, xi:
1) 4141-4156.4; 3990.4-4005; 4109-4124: -160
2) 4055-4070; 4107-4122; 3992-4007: -157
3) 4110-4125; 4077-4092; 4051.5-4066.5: -160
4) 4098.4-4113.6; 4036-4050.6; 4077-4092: -124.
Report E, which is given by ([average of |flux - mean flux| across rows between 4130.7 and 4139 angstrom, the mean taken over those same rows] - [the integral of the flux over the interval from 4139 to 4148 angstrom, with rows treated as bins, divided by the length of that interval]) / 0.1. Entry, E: -822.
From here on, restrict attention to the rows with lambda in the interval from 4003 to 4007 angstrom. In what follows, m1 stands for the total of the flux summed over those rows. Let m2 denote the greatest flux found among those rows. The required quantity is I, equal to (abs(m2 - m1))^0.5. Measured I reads 16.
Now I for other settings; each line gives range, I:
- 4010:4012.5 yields 13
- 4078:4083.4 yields 20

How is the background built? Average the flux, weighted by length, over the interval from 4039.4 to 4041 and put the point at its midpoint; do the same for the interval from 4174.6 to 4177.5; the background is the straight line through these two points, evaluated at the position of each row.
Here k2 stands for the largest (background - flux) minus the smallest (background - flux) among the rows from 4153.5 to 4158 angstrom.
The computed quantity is 7.6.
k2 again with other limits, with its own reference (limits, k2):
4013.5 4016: 4.2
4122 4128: 7.5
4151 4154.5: 3.9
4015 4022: 6.3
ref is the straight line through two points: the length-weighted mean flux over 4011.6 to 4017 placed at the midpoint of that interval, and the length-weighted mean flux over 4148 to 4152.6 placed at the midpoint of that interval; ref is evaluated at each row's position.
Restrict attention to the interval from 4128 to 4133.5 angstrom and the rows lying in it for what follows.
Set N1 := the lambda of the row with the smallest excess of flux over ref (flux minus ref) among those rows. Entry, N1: 4132.08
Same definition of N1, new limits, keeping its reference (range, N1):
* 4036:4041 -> 4036.16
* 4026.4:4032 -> 4029.66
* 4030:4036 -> 4033.38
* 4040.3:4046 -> 4045.47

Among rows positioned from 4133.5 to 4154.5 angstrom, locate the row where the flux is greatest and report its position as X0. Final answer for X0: 4145.42 angstrom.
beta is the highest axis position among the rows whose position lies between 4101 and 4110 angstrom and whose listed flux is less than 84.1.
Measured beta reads 4109.31 angstrom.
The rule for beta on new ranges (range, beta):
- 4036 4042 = 4037.09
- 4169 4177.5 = 4177.04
